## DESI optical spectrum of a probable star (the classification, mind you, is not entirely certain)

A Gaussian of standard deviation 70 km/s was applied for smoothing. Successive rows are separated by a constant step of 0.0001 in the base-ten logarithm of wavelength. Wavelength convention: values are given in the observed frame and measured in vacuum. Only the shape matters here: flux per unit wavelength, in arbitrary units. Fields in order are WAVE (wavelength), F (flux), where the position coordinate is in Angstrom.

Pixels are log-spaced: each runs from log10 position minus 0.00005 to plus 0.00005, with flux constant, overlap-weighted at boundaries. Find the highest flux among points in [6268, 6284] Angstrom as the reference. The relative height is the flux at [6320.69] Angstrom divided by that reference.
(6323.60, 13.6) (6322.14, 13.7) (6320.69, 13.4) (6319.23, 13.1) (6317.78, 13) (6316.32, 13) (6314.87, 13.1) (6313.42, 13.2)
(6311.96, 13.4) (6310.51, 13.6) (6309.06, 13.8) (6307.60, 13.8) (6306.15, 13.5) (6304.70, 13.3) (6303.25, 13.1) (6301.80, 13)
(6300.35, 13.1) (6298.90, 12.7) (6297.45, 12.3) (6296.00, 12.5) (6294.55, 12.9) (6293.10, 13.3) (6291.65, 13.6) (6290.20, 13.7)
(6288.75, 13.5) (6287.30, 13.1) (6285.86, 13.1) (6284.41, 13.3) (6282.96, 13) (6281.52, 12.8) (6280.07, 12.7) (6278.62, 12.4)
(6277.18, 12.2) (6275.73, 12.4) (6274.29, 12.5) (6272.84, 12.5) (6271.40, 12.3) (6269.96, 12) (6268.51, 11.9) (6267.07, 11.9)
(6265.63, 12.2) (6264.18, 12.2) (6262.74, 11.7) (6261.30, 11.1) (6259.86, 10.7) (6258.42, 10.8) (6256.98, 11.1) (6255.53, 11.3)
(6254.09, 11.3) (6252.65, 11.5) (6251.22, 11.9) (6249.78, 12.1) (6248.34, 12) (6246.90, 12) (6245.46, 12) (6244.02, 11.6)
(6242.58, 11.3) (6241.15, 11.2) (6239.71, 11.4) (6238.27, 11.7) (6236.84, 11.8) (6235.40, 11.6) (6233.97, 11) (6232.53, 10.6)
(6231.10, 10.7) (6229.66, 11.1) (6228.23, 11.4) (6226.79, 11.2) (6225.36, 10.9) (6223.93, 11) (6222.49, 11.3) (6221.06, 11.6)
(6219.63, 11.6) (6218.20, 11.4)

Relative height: 1.03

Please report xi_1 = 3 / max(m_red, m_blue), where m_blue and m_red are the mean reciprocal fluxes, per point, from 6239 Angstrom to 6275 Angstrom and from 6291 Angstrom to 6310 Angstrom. 35.0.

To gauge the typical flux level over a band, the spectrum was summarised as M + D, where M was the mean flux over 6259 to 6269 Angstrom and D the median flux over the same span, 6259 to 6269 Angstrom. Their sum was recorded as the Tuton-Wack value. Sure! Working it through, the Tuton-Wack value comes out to 24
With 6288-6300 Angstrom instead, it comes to 26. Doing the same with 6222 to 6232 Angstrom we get 22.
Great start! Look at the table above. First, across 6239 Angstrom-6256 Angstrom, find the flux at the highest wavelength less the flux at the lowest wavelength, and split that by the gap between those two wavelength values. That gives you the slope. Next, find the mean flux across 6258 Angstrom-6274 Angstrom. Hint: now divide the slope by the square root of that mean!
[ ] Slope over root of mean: -0.0018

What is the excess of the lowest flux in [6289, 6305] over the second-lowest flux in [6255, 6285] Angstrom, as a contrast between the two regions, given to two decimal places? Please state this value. 1.50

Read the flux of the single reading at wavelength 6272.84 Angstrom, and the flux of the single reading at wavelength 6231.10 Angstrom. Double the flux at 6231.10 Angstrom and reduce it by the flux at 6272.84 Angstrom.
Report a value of 8.9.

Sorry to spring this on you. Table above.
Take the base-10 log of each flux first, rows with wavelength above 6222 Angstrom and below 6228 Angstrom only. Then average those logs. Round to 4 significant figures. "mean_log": 1.045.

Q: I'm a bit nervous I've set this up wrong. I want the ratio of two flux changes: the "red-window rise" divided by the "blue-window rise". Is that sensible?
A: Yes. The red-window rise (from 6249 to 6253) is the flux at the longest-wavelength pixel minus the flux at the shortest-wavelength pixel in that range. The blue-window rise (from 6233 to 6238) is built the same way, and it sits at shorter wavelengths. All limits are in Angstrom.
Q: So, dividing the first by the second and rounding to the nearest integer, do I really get -1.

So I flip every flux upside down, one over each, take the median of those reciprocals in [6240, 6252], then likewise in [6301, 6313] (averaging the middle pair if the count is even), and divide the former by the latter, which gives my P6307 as 1.13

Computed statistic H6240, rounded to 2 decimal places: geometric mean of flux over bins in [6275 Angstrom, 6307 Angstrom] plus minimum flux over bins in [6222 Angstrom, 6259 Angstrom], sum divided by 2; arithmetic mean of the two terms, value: 11.79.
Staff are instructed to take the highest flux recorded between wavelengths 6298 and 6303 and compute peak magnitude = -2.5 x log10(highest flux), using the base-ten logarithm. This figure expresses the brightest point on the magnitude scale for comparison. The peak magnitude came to -2.79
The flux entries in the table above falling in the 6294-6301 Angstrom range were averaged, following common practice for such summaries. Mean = 12.7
